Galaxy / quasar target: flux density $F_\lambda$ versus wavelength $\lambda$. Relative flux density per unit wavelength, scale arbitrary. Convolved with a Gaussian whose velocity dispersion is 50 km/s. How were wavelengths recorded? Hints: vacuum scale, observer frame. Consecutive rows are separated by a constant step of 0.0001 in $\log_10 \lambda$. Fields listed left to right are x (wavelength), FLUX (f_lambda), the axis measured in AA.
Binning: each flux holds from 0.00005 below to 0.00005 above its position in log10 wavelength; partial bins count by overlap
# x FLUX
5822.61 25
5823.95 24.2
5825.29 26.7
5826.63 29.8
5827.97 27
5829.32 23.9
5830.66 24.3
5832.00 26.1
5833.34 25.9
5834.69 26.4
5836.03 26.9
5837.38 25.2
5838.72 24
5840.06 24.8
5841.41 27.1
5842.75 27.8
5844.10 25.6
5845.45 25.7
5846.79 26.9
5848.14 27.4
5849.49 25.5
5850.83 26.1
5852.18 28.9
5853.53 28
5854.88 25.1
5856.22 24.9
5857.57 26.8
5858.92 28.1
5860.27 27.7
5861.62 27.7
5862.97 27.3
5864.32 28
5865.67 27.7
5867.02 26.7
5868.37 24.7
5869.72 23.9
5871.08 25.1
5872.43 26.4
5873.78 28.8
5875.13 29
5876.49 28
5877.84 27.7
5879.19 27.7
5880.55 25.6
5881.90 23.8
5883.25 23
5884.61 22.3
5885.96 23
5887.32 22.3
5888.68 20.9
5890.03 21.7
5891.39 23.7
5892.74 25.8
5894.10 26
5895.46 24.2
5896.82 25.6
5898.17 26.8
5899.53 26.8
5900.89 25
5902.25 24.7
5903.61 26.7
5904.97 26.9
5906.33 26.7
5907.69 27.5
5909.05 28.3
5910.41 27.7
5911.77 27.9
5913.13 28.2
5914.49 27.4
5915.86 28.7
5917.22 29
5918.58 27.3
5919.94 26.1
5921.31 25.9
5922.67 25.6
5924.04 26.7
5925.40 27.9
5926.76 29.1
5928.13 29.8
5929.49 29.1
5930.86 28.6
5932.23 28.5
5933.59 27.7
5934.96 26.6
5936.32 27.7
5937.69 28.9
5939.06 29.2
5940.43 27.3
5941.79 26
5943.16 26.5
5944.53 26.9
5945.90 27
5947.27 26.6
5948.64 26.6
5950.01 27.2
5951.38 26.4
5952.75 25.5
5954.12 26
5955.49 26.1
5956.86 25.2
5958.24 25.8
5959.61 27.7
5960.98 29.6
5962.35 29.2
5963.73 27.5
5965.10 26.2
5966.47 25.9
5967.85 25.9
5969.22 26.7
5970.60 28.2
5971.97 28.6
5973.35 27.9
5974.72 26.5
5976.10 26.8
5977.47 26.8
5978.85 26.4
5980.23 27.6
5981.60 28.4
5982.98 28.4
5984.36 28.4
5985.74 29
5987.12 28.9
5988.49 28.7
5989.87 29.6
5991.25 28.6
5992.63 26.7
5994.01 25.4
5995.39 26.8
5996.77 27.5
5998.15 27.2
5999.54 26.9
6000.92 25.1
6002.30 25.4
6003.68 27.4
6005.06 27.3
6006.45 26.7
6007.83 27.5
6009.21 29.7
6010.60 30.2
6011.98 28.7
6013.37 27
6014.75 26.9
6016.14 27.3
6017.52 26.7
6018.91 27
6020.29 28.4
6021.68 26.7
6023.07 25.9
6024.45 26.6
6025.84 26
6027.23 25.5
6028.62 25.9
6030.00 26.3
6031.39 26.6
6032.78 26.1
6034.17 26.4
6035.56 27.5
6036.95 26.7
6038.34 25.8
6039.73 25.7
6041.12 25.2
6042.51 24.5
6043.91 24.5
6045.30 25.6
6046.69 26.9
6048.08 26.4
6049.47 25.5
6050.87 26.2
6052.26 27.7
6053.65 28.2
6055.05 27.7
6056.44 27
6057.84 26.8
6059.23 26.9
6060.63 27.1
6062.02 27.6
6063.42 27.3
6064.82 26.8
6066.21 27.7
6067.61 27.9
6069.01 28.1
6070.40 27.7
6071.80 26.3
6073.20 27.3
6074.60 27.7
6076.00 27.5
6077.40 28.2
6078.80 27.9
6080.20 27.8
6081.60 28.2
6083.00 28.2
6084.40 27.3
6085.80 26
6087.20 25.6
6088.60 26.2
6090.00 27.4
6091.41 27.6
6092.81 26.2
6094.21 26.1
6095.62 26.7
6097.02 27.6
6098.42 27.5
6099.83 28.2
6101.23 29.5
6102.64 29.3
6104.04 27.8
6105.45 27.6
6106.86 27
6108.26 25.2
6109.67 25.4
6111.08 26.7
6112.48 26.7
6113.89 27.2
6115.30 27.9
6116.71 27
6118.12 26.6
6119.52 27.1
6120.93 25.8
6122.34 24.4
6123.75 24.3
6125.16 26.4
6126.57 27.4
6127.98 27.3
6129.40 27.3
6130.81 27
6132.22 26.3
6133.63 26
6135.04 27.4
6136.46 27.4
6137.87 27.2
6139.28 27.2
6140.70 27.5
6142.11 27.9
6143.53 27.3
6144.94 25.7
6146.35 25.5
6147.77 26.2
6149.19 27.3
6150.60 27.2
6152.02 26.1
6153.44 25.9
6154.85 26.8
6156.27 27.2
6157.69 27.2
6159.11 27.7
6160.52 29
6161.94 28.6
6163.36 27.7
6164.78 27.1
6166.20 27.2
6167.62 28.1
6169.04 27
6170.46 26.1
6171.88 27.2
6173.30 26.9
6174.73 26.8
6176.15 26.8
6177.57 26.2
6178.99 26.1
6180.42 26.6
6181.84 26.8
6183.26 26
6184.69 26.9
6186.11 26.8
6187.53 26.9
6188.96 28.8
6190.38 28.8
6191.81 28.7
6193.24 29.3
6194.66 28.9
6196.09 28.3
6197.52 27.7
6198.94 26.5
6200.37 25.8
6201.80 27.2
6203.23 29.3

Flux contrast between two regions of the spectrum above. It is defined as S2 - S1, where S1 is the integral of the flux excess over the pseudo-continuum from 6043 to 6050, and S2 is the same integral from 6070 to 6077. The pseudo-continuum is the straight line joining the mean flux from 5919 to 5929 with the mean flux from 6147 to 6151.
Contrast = 11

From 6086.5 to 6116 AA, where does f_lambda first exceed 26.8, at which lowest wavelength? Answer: 6090.00 AA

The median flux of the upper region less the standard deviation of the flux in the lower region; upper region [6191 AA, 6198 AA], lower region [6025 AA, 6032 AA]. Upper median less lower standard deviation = 28.3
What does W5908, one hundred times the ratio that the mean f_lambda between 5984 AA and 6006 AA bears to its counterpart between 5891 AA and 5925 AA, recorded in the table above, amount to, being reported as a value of 103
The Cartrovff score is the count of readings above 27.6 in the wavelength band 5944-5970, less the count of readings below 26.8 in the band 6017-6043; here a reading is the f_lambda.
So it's -13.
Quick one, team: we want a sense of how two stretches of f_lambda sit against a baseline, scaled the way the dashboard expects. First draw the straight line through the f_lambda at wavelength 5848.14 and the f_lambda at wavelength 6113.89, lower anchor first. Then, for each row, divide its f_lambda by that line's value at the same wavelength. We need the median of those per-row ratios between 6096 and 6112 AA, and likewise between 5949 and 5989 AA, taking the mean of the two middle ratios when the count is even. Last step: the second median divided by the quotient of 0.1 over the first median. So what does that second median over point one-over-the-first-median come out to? 10.1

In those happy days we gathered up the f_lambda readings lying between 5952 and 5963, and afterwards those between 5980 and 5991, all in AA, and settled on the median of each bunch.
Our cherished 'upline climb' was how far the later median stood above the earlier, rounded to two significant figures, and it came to 2.5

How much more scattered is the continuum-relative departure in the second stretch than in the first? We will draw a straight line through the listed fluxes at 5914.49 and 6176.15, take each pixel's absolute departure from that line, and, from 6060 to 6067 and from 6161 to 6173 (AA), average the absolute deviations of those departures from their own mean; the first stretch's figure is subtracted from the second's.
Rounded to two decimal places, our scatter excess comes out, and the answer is 0.23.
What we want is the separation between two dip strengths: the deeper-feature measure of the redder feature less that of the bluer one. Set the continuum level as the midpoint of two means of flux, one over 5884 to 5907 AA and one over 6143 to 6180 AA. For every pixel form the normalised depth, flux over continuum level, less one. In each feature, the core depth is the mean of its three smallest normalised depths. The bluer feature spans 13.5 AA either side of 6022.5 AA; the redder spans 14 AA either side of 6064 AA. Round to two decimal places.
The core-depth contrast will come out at 0.03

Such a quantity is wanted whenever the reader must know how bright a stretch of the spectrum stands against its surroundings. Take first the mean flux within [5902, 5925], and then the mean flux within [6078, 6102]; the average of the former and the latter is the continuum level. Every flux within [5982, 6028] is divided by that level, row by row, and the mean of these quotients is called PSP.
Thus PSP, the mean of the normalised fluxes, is 1.01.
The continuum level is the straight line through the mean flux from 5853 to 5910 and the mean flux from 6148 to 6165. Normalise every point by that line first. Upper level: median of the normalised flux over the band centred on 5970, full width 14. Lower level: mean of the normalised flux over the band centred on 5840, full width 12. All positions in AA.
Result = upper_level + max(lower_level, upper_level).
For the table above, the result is 2.03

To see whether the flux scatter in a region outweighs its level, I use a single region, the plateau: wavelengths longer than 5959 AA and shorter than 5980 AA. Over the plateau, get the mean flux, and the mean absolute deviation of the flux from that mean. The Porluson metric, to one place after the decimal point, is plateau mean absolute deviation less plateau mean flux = -26.3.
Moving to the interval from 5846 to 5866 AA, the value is -26.1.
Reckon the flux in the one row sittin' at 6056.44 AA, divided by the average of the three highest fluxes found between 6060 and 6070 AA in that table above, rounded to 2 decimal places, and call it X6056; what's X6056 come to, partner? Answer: 0.97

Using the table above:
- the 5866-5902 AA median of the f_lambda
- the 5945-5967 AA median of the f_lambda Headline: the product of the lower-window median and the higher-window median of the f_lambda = 672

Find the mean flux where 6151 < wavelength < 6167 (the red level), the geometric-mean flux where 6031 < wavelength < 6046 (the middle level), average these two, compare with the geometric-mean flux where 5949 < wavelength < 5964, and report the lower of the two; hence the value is 26.6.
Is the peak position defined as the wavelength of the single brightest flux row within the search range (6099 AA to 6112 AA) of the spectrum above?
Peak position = 6101.23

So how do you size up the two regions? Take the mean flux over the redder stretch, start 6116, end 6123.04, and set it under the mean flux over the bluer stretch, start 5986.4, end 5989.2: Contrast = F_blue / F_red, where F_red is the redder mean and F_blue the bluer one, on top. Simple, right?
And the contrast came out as 1.10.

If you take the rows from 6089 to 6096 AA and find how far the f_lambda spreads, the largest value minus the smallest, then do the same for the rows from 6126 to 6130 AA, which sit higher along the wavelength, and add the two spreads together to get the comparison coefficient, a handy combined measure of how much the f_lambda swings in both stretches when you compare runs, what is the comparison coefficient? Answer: 1.6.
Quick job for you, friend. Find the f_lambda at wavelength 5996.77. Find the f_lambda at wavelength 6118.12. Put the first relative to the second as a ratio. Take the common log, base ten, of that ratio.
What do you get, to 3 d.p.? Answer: 0.014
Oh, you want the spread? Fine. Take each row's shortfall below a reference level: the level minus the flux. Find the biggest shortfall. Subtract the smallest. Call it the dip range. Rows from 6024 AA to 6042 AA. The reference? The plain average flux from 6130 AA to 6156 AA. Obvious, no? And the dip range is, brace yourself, 2.3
